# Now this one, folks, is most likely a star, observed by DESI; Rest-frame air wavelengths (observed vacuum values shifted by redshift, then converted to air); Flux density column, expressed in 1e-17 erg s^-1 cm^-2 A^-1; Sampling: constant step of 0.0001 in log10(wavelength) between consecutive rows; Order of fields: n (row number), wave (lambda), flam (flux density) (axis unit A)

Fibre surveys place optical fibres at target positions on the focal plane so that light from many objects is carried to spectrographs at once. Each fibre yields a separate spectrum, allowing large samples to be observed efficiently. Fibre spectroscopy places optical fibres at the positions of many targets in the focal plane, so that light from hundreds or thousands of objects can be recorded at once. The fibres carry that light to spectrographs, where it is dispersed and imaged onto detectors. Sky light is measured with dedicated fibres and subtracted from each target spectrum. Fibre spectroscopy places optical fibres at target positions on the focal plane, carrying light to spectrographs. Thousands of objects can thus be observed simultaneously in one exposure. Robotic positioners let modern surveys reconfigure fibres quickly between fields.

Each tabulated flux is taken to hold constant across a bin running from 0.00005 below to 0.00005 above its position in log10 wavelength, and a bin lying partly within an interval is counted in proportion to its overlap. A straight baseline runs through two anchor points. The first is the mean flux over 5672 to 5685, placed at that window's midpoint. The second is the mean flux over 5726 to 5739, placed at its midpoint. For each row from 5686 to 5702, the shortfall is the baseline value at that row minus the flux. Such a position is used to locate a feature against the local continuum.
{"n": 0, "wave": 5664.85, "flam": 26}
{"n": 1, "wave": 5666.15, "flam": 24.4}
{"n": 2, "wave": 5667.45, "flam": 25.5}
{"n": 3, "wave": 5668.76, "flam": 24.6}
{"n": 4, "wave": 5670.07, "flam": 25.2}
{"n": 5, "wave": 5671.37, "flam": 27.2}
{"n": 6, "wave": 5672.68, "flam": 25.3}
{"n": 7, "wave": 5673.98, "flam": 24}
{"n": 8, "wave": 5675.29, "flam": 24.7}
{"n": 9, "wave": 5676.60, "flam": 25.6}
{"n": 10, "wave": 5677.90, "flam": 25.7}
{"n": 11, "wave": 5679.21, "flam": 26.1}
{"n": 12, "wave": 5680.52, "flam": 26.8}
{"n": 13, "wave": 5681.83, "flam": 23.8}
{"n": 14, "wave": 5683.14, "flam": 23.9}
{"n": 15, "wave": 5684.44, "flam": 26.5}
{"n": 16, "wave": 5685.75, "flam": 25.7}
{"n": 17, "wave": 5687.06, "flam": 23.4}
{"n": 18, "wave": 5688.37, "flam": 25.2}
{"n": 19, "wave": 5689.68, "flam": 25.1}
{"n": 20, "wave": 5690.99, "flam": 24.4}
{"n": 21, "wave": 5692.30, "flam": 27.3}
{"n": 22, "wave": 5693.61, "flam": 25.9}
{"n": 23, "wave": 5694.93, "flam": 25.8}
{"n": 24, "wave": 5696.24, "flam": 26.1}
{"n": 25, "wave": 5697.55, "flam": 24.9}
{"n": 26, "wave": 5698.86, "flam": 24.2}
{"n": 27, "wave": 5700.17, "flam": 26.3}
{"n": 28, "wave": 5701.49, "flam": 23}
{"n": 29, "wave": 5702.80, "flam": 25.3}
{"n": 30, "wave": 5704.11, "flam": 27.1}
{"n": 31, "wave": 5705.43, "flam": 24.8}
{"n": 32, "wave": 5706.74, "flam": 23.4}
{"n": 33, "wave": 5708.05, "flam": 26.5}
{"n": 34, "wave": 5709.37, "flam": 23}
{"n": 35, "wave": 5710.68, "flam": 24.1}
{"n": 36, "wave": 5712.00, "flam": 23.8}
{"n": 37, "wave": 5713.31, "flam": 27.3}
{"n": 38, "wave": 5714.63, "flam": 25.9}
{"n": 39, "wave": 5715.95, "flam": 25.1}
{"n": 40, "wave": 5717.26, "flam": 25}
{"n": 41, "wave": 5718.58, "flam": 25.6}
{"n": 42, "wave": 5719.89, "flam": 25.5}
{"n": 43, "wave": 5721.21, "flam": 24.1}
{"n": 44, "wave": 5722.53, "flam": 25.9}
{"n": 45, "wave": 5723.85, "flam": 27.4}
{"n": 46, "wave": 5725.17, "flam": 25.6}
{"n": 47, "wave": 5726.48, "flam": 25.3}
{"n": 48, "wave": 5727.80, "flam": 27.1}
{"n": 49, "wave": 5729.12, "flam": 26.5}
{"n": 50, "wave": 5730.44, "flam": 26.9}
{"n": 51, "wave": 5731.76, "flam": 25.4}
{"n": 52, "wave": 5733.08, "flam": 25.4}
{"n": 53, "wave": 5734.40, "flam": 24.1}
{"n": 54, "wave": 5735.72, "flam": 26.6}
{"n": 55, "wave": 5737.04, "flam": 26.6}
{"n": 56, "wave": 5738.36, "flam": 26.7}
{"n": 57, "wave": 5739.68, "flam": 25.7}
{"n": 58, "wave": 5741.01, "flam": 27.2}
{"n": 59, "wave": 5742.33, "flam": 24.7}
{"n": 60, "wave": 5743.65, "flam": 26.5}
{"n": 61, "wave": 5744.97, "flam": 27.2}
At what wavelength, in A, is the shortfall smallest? 5692.30 A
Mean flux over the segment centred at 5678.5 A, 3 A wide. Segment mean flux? 25.9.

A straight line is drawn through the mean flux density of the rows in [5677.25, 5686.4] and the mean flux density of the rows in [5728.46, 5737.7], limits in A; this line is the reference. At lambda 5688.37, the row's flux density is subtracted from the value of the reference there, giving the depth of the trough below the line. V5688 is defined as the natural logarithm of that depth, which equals -1.0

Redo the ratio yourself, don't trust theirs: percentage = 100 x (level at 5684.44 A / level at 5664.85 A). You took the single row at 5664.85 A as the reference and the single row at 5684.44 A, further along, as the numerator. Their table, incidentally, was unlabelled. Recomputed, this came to 102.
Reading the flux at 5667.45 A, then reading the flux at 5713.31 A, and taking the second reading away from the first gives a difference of -1.8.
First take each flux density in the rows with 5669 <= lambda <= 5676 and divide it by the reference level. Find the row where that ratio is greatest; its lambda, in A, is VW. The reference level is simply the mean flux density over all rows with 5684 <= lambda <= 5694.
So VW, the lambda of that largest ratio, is 5671.37 A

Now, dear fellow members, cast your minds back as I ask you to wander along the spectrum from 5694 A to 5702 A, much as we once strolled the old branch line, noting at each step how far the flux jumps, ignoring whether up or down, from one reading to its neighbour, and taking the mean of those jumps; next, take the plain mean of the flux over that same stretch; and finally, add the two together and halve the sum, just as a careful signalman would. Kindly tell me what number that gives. 13.3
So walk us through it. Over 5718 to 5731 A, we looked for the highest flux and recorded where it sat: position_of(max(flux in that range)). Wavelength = 5723.85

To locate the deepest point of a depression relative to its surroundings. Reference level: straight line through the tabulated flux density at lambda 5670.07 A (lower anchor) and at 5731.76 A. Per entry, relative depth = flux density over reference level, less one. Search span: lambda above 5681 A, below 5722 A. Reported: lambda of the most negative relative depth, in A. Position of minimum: 5709.37 A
